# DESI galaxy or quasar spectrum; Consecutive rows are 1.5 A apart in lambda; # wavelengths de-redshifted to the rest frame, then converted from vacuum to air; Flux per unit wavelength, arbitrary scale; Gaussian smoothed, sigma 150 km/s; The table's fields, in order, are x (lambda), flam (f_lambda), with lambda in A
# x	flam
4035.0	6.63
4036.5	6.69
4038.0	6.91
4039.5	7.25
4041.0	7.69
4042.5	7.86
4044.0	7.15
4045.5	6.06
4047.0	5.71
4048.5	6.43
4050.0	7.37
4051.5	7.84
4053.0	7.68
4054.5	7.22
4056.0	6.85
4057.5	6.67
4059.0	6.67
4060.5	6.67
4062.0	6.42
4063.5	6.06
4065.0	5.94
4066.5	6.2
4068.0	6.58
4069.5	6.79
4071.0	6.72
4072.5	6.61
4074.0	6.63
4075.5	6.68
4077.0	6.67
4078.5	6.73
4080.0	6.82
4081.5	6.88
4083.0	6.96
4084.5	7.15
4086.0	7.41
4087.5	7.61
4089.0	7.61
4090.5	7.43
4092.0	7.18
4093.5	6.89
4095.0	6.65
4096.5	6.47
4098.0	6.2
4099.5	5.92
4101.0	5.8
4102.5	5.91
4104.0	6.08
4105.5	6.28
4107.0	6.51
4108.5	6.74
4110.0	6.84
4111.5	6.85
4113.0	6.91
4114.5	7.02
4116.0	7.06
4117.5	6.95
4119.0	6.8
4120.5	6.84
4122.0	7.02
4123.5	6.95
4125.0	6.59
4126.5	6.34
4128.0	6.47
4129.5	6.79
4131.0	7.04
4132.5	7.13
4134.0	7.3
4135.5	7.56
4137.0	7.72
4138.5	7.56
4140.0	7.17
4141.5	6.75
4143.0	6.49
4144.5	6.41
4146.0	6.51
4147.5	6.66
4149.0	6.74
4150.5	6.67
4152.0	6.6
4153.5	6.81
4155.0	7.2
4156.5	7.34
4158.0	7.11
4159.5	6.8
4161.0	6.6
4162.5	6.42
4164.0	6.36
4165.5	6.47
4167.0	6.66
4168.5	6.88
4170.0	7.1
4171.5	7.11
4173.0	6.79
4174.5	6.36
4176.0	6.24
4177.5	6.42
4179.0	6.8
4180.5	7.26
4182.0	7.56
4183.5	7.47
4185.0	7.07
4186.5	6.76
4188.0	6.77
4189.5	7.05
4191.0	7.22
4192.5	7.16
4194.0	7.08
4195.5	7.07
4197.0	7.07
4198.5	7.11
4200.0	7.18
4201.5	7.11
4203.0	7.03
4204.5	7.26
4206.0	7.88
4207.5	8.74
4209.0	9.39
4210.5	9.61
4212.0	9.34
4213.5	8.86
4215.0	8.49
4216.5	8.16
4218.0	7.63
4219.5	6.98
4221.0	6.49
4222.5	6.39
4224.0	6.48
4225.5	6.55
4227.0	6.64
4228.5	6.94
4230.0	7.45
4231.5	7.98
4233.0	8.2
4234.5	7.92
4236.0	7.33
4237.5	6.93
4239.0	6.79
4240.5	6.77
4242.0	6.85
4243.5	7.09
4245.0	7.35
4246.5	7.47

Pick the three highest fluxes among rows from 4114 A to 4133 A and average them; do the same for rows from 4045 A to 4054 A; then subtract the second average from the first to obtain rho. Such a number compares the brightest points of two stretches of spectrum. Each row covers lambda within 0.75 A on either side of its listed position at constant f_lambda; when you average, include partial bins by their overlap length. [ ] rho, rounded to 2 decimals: -0.55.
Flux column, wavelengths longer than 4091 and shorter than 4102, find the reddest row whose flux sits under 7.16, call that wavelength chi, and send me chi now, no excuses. 4101.0 A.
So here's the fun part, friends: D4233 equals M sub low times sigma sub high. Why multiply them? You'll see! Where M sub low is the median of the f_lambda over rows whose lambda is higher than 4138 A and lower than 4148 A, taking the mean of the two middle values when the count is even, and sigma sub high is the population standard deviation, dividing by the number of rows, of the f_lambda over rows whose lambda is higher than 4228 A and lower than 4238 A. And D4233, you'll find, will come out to 3.1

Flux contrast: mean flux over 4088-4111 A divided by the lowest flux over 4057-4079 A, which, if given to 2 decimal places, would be 1.11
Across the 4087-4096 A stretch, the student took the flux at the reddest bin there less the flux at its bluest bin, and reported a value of -1.0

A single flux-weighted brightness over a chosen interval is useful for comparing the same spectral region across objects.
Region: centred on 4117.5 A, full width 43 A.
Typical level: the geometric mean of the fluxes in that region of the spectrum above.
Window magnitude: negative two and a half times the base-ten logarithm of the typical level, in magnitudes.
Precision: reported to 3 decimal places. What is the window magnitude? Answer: -2.070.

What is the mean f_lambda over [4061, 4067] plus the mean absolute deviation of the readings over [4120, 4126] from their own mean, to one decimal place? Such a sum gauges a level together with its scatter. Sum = 6.3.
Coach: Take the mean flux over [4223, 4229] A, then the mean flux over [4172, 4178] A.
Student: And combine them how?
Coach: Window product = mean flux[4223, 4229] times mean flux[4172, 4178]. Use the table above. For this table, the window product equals 43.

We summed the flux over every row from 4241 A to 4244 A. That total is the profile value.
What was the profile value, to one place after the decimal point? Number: 13.9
